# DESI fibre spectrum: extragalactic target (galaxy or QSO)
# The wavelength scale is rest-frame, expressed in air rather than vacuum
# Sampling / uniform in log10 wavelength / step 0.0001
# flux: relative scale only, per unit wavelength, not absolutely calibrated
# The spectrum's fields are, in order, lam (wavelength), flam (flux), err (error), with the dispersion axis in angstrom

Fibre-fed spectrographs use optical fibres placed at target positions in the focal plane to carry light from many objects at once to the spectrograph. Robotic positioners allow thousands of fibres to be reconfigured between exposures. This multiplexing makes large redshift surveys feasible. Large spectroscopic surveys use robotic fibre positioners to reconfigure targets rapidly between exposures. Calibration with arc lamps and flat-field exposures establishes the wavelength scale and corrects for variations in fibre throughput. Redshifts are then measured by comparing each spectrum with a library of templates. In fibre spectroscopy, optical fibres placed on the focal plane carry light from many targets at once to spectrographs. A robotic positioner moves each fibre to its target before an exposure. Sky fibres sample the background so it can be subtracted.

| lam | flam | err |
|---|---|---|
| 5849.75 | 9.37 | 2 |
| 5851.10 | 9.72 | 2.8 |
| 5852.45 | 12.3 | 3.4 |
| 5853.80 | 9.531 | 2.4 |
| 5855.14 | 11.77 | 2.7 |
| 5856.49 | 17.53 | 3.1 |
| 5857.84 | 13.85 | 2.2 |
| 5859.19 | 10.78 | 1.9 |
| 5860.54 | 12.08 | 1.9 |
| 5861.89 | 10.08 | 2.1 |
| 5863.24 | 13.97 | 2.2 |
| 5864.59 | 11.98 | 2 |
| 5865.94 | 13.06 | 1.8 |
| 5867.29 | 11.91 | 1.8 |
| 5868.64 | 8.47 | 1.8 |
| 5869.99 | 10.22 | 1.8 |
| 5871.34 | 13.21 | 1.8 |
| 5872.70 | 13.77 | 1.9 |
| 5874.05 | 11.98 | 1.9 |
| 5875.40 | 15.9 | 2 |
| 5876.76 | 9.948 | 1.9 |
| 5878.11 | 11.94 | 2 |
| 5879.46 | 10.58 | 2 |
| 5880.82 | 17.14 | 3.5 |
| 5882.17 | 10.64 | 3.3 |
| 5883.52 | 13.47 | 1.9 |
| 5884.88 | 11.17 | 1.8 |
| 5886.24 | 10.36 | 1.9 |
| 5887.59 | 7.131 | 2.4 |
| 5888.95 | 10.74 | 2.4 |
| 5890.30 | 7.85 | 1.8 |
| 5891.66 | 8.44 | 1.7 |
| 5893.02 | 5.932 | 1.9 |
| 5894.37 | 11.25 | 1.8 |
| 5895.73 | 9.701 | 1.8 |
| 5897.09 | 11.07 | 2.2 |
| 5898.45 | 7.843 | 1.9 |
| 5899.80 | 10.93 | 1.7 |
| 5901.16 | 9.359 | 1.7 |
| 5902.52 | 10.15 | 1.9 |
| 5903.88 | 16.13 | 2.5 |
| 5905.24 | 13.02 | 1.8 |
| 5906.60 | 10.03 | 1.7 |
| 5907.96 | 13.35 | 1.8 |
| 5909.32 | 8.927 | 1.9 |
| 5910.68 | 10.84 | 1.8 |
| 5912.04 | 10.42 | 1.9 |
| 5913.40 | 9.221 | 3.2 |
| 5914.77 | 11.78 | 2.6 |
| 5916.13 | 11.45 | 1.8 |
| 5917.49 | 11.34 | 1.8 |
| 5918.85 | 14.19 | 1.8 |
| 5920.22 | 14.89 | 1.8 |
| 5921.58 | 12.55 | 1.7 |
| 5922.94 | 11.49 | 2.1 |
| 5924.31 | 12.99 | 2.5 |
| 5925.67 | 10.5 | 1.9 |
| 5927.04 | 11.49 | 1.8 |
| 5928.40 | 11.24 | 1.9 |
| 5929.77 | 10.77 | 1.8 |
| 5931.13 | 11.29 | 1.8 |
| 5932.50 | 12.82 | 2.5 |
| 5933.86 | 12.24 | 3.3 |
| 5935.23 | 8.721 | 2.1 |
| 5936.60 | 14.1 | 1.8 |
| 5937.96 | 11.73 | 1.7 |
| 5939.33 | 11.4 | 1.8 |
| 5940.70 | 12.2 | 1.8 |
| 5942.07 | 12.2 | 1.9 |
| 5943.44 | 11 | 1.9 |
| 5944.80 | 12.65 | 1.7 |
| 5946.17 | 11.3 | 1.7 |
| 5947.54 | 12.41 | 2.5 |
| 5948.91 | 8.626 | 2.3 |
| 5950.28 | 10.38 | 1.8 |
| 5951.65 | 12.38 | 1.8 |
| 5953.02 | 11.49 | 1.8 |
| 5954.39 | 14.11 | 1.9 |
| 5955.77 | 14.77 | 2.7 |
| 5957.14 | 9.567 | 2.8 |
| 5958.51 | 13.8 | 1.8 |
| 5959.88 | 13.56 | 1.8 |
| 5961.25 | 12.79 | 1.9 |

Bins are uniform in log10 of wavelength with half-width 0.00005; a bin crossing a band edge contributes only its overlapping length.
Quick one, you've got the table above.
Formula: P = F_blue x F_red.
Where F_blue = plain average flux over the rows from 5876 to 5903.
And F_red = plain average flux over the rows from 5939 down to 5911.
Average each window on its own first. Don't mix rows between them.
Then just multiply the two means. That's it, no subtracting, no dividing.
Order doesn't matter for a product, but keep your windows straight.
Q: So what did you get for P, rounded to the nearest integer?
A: 121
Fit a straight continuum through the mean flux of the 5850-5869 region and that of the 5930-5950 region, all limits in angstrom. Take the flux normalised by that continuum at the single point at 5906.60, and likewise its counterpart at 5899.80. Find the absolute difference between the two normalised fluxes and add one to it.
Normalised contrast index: 1.07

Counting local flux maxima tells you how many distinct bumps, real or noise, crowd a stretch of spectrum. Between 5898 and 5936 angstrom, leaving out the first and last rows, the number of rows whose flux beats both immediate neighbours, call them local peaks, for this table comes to 9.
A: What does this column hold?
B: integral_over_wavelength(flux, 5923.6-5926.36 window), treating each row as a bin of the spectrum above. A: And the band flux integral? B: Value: 32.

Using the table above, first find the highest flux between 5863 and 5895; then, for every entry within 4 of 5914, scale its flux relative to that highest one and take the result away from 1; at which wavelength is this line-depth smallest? 5914.77 angstrom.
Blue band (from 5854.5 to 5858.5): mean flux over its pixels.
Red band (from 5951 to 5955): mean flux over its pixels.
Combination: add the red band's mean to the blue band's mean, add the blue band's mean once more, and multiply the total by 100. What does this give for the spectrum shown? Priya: 4143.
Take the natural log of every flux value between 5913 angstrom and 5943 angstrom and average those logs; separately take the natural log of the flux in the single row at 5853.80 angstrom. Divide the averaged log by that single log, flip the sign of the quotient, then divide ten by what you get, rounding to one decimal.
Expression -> -9.1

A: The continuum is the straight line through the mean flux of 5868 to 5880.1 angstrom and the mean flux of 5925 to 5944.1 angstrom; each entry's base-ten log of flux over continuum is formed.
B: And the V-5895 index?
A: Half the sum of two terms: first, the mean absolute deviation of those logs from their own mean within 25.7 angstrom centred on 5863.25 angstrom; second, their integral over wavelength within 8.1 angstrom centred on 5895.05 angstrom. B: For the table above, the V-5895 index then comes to -0.47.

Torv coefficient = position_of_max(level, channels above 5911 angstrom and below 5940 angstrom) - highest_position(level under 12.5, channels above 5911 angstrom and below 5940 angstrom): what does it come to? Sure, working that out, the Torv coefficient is -19.1 angstrom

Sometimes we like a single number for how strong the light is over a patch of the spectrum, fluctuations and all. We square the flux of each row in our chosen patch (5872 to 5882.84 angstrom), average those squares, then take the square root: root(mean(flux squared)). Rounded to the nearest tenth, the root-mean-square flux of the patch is 13.0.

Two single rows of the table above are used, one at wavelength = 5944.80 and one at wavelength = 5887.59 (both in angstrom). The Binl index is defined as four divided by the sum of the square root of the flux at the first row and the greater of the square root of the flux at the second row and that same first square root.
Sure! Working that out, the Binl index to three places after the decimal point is 0.562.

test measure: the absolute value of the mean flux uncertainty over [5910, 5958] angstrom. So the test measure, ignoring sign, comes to 2.06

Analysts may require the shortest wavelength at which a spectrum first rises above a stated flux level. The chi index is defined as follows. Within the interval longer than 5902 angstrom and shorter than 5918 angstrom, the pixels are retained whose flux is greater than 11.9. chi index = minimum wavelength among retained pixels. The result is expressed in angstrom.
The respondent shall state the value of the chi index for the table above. 5903.88 angstrom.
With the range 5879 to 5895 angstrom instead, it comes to 5880.82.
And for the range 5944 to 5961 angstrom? 5944.80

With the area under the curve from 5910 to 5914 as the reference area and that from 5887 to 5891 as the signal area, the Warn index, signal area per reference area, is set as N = 0.84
